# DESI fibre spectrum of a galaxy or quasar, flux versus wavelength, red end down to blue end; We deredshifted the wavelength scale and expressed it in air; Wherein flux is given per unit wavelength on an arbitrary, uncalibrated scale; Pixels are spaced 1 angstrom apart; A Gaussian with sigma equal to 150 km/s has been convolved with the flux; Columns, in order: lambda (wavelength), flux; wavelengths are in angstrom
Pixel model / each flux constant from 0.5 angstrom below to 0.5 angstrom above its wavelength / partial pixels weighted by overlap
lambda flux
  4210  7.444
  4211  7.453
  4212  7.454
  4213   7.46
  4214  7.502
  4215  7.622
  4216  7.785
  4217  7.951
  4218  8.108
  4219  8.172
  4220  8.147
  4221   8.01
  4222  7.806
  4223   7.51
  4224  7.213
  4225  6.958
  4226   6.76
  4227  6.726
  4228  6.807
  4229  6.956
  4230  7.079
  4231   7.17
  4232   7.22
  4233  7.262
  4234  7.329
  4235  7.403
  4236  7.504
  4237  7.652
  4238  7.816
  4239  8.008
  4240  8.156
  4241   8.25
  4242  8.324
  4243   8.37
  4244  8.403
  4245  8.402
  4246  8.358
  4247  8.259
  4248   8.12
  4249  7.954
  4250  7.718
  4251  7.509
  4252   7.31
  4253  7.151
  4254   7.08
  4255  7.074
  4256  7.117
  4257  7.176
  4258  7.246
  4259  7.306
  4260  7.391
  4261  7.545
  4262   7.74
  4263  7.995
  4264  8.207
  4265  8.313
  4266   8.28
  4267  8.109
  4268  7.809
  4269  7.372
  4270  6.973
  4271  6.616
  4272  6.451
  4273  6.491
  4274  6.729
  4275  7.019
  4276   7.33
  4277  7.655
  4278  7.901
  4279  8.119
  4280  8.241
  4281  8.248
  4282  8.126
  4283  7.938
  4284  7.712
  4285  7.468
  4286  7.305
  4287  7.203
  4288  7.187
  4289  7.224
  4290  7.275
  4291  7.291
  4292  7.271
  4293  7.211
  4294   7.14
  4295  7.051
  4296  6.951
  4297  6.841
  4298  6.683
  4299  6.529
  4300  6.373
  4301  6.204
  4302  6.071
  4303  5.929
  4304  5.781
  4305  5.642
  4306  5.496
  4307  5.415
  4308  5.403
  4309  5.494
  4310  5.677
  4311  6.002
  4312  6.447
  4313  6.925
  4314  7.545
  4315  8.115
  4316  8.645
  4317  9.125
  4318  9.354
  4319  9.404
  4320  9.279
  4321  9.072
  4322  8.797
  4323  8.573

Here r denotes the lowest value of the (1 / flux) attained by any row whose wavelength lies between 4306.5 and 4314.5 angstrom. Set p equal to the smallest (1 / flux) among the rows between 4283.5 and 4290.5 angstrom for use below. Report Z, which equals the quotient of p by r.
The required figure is 0.98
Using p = 0.1297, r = 0.133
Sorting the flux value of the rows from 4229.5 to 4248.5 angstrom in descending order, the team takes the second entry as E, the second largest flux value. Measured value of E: 8.402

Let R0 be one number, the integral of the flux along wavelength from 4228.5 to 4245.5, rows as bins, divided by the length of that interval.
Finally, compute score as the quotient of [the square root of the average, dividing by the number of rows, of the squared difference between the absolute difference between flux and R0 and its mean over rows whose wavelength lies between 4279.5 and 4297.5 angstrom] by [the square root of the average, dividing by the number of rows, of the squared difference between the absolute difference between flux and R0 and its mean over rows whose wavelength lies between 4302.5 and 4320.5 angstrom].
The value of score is 0.3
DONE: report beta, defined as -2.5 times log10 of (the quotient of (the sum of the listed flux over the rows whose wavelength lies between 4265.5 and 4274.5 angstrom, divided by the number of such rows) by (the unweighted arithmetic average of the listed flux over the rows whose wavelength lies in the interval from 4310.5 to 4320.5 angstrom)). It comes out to 0.13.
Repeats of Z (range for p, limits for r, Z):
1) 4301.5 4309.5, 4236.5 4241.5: 1.36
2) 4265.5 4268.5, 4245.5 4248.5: 1.01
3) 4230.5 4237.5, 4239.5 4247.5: 1.10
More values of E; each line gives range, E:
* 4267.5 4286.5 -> 8.241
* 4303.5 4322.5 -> 9.354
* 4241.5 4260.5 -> 8.402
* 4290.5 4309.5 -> 7.271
